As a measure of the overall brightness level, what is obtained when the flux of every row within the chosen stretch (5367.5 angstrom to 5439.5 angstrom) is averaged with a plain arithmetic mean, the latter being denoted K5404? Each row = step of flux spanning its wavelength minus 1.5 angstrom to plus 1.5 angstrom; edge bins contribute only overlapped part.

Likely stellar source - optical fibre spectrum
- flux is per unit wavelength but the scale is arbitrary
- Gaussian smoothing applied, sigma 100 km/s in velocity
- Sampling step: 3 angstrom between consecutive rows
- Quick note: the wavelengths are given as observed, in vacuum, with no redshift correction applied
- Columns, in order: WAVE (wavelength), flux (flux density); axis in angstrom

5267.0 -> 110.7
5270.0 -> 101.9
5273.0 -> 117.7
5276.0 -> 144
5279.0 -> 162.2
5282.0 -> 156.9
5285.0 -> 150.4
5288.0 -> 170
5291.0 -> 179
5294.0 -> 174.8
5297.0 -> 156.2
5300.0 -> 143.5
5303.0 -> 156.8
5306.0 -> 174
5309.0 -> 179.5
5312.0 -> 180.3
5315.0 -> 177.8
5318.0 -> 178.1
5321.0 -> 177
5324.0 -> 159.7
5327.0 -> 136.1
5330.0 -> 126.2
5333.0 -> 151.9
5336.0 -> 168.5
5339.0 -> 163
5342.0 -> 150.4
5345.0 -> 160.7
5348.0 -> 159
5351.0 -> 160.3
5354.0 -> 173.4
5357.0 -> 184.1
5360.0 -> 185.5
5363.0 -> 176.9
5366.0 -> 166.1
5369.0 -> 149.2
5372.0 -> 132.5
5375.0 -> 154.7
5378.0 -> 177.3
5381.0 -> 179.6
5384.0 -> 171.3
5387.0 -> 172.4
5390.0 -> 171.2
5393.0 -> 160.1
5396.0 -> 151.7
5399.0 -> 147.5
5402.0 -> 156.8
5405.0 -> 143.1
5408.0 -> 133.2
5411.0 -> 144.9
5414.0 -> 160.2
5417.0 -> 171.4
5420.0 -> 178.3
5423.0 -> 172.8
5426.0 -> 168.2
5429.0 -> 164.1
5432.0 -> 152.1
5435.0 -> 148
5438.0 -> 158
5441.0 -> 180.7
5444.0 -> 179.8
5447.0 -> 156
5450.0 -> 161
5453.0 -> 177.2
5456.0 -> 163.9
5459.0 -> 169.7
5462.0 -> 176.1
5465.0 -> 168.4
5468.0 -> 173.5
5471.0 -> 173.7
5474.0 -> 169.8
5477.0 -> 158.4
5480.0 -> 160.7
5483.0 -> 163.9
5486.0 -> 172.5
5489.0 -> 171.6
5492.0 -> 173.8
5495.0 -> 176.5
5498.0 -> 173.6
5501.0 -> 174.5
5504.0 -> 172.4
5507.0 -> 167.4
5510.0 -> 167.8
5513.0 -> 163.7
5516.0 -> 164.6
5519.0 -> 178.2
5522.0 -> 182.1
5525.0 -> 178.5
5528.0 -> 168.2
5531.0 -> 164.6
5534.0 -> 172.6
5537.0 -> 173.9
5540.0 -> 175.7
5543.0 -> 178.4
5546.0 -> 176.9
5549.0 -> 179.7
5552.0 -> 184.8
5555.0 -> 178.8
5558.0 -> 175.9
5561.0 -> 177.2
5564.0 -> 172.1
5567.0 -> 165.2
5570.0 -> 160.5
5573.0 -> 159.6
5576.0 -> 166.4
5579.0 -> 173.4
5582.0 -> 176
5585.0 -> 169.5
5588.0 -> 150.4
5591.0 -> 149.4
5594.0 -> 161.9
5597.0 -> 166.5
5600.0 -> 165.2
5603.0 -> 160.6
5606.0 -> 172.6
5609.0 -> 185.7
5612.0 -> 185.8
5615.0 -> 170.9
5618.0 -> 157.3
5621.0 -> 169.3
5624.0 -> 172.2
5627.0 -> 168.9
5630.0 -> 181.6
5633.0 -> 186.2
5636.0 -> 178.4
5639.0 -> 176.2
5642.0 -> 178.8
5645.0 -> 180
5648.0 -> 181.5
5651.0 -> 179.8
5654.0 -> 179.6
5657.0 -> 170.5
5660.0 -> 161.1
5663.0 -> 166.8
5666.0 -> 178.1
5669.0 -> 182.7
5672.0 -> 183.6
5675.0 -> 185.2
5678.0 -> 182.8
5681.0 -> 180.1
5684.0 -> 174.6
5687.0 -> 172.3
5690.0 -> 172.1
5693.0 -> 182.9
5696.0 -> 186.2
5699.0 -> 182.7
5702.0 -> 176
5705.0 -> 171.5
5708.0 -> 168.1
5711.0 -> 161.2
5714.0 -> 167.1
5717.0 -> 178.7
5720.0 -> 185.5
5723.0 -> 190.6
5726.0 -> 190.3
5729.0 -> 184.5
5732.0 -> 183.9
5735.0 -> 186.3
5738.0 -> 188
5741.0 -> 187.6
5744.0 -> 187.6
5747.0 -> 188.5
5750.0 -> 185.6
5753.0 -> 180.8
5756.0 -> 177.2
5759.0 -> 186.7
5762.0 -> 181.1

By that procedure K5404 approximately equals 159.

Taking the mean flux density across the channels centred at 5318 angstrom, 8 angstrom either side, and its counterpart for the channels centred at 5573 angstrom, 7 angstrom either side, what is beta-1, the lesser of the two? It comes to 165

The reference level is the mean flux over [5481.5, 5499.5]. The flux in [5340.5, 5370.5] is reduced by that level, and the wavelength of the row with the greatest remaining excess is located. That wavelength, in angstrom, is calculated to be 5360.0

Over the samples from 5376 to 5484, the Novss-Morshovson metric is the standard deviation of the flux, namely 12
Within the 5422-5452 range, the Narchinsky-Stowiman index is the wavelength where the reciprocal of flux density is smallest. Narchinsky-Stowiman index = 5441.0 angstrom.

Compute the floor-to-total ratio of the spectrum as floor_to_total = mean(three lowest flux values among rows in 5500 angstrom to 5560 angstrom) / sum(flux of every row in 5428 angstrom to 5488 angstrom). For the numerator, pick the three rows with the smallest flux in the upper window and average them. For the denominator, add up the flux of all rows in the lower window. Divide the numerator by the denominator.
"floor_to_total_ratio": 0.049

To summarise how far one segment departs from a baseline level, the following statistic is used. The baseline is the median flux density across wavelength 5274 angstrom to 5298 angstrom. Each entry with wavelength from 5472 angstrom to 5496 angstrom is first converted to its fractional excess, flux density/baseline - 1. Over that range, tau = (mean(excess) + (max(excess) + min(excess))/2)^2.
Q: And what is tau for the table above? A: 0.011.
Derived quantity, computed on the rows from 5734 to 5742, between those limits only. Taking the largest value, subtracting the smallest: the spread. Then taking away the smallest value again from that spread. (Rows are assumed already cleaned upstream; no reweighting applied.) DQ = -185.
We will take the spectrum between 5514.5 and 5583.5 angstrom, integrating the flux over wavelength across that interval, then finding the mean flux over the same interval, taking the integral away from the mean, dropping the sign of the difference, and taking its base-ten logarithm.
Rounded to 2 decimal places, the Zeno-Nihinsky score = 4.07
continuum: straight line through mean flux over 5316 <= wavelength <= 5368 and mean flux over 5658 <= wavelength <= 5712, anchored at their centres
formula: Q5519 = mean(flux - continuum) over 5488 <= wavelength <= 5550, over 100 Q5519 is 0.03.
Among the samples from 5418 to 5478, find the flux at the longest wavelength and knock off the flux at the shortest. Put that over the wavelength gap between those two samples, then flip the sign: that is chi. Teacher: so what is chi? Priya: 0.35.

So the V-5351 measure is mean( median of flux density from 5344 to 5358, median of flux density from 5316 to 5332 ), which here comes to 160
